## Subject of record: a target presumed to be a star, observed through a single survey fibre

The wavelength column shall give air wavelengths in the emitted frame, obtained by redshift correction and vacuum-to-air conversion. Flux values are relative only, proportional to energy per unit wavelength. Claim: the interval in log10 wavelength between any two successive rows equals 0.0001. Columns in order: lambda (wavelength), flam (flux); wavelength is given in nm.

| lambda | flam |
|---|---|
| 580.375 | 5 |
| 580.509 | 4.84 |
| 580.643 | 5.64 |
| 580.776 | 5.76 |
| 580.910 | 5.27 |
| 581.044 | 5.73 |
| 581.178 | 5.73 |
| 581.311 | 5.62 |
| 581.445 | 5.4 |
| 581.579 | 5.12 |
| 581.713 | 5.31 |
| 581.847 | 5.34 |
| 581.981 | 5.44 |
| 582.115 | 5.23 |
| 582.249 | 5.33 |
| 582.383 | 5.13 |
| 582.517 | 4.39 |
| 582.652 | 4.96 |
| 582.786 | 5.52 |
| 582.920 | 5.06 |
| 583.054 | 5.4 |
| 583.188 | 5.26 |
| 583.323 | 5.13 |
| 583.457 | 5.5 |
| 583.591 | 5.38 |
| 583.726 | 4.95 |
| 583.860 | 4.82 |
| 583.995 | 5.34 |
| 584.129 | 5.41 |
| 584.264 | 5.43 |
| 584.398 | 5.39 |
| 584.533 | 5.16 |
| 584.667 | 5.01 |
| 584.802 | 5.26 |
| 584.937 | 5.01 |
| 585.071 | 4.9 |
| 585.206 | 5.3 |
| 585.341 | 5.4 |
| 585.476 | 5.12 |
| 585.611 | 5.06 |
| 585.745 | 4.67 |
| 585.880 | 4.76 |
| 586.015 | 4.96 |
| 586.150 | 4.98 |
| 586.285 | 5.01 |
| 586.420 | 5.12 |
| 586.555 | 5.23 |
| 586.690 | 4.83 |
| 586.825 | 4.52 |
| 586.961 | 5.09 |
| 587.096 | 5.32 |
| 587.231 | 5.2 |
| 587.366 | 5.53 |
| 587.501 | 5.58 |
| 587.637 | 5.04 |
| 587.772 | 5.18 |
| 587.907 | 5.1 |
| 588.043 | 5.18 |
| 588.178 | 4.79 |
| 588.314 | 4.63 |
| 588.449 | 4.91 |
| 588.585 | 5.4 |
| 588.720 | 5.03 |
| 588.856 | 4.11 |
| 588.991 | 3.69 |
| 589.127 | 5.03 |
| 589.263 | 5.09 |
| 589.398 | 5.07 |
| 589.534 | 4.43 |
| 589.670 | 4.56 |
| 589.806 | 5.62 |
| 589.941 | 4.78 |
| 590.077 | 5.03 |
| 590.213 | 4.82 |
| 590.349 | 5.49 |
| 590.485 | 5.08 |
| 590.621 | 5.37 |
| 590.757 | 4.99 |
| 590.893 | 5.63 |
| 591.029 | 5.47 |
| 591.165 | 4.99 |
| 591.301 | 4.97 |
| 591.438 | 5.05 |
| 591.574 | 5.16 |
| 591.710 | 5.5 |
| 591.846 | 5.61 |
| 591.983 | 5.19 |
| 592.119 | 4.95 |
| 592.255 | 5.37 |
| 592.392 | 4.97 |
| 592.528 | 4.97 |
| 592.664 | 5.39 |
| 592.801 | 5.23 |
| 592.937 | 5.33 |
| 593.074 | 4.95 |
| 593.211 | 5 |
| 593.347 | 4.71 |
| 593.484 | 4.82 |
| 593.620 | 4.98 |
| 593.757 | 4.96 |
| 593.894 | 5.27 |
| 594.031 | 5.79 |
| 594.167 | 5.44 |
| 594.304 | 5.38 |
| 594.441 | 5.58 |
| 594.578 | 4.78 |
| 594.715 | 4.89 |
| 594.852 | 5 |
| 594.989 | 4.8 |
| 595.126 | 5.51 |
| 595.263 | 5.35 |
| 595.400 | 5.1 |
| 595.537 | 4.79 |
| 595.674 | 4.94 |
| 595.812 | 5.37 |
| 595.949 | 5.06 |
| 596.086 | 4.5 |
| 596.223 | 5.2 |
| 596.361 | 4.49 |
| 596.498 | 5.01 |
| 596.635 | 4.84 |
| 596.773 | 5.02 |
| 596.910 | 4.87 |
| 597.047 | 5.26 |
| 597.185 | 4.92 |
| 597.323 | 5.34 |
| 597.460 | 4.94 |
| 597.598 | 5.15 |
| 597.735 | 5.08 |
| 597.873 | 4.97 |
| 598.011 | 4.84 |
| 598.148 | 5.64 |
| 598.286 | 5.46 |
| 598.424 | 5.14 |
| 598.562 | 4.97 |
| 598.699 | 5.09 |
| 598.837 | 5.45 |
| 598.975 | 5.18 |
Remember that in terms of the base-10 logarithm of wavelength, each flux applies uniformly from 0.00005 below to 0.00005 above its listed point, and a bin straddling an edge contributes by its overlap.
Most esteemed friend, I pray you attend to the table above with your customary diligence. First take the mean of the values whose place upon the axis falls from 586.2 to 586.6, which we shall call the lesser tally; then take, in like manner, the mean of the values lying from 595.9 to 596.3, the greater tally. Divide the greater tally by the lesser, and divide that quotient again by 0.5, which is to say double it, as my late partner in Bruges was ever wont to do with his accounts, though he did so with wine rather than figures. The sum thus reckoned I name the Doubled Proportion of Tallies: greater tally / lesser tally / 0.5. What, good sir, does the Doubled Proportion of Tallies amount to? 1.92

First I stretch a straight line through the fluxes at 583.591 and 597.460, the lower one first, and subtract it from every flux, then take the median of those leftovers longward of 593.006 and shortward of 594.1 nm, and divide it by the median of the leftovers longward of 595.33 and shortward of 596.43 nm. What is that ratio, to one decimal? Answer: -11.6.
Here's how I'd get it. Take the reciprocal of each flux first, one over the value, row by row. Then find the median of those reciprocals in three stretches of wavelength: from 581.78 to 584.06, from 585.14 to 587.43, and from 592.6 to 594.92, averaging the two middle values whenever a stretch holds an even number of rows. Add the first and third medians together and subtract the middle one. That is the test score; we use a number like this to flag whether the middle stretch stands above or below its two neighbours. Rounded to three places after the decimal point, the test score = 0.194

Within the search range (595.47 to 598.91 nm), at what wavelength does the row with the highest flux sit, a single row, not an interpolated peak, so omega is 598.148 nm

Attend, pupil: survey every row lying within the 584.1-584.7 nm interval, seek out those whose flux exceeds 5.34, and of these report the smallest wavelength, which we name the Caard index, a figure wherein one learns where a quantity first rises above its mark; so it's 584.129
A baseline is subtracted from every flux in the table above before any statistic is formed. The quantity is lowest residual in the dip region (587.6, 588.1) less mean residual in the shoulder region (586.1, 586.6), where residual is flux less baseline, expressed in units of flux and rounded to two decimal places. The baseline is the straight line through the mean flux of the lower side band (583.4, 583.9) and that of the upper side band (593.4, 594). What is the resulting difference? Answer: -0.03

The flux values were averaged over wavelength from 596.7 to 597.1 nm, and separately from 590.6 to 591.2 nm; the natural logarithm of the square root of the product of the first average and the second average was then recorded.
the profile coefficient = 1.643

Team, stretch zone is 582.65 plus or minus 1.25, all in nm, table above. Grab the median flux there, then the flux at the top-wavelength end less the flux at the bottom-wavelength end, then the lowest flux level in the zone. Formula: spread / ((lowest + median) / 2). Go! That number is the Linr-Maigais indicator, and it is -0.12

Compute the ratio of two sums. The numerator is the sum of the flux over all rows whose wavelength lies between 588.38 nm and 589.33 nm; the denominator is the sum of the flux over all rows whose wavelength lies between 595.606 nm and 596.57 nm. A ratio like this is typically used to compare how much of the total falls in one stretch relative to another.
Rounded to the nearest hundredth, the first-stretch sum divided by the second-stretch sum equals 0.96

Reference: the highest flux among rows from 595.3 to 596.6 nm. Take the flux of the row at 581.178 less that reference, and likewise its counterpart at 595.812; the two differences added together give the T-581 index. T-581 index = 0.36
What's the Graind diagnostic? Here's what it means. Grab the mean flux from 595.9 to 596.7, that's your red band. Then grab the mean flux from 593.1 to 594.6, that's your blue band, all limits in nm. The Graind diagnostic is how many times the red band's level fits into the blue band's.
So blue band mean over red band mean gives 1.06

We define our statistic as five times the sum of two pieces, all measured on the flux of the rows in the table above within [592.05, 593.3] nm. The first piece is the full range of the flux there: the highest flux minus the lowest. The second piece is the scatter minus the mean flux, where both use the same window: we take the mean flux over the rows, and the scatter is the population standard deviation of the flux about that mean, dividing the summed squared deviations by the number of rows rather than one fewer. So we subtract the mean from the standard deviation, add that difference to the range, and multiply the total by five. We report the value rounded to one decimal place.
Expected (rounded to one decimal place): -22.5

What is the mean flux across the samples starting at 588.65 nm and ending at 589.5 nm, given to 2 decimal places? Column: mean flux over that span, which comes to 4.67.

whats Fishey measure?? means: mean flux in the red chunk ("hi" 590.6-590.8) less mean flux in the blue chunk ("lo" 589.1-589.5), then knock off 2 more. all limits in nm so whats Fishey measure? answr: -1.9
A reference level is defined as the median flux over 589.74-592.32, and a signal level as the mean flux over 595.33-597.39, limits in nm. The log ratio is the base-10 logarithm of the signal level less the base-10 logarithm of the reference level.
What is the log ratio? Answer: -0.015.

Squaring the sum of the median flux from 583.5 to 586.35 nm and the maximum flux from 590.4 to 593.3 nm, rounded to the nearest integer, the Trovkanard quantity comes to 114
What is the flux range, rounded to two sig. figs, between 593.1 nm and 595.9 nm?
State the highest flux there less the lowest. 1.1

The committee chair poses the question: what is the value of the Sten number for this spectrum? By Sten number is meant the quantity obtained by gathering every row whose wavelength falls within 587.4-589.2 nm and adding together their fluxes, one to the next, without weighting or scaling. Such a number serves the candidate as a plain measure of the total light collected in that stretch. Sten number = 63.7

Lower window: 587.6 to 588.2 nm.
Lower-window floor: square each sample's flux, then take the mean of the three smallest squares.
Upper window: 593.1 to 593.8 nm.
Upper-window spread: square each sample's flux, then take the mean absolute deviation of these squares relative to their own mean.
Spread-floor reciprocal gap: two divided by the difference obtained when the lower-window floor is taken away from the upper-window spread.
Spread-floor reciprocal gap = -0.084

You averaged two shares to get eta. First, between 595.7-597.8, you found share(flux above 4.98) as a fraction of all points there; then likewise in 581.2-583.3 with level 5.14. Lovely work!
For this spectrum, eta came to 0.63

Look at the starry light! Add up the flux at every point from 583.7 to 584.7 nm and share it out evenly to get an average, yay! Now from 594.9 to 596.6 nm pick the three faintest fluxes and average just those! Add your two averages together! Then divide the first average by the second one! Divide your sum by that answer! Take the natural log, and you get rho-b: 2.16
